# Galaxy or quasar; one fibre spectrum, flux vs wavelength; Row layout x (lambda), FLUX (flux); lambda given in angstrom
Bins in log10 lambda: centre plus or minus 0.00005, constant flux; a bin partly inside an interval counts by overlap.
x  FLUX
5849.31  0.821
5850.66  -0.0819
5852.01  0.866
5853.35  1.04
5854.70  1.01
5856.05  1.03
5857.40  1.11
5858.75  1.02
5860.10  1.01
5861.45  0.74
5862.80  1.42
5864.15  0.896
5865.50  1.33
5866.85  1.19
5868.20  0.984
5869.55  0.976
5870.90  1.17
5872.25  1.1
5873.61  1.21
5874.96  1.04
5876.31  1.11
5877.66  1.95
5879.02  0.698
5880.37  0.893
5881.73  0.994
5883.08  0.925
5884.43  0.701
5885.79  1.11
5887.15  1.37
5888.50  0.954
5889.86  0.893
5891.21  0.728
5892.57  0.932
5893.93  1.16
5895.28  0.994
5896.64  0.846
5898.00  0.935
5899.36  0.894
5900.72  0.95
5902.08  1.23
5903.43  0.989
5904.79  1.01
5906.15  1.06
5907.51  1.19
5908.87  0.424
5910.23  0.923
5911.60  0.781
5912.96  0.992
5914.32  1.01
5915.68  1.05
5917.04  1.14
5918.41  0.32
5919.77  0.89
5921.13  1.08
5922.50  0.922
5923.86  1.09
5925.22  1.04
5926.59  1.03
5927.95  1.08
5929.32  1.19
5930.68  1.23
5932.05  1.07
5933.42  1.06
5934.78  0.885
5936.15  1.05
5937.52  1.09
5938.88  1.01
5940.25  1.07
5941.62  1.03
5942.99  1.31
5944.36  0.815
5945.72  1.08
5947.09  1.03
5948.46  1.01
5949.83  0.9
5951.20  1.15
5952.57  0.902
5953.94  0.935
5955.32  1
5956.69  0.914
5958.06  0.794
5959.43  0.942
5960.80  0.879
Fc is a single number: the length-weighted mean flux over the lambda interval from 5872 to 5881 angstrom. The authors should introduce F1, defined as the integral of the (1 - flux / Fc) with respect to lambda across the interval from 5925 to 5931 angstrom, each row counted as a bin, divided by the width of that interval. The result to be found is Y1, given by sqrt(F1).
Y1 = 0.2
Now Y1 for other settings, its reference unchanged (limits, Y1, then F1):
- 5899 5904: 0.3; 0.11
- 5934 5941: 0.3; 0.11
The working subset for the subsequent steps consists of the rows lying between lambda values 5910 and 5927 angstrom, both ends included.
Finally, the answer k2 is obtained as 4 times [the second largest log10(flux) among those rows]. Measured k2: 0.15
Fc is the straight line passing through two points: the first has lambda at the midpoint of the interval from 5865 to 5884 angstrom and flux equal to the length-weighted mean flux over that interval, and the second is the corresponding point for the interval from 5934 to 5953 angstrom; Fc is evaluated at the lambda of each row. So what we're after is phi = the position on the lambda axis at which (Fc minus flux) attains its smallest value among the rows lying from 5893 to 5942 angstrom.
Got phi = 5930.68 angstrom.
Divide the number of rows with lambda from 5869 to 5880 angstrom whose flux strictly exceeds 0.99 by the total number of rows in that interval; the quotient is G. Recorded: 0.75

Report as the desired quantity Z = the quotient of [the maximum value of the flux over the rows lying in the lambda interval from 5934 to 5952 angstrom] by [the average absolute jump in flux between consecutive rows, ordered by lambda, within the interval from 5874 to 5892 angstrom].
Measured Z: 4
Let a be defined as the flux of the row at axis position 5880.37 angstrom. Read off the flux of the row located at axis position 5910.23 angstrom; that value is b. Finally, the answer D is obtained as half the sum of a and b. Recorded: 0.91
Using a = 0.893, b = 0.923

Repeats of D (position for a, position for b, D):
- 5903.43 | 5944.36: 0.90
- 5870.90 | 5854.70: 1.09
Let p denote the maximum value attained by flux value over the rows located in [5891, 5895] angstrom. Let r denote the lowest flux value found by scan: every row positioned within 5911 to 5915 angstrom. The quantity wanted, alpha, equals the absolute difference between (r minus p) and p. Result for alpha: 1.54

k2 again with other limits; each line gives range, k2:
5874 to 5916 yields 0.55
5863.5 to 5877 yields 0.33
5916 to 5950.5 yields 0.36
